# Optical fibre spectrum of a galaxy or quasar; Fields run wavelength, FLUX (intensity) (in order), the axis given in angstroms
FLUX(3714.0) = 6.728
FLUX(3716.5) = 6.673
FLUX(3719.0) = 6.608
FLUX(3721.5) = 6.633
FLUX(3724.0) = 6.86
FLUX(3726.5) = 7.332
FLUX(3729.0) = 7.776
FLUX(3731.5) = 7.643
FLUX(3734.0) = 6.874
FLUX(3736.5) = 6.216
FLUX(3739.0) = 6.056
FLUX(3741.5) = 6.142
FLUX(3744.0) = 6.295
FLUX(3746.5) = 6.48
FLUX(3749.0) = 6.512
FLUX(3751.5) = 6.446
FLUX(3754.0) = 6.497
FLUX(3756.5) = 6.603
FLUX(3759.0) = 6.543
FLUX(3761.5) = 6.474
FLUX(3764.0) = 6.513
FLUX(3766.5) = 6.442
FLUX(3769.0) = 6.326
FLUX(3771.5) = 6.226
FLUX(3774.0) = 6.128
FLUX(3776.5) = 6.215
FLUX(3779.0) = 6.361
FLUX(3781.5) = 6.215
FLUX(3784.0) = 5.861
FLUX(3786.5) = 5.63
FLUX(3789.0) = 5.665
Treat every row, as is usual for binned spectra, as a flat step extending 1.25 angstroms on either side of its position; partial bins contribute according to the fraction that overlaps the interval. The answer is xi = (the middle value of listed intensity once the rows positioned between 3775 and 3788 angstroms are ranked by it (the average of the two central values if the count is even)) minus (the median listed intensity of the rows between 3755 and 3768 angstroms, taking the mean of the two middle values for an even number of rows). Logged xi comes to -0.30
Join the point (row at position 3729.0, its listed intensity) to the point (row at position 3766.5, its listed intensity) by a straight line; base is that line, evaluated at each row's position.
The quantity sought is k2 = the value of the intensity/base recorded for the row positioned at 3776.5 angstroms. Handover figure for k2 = 1.02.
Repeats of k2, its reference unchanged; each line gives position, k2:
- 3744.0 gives 0.87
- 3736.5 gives 0.83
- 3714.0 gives 0.81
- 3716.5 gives 0.81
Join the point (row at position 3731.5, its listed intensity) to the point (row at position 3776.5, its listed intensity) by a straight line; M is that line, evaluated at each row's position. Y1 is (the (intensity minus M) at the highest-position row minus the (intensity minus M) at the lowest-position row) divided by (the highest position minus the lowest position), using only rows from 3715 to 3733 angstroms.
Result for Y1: 0.096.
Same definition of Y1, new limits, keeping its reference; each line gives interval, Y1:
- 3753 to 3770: 0.020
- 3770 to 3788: -0.008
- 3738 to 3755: 0.061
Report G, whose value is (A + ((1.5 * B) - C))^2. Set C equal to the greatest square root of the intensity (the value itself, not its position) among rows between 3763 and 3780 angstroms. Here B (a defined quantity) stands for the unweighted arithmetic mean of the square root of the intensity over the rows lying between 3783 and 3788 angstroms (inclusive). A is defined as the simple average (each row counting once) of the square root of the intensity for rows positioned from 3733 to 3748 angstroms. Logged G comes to 12.7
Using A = 2.52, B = 2.40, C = 2.55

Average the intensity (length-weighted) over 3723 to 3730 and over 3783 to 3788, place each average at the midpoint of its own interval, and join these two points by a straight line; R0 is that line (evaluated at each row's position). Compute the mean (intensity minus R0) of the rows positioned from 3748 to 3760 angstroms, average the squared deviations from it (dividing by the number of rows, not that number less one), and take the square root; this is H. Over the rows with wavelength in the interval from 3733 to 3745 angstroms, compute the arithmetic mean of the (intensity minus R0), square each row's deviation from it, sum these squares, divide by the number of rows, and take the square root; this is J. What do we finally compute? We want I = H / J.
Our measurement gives 0.54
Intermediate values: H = 0.13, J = 0.24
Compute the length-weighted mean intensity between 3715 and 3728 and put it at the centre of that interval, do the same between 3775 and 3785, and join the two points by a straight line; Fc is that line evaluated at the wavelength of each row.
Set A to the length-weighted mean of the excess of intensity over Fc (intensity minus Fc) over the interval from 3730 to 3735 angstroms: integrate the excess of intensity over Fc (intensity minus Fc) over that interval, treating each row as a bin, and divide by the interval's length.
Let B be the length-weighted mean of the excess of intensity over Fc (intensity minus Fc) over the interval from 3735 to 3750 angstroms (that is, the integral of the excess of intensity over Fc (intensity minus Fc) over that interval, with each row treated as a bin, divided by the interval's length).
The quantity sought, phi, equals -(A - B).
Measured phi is -0.9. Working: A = 0.59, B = -0.3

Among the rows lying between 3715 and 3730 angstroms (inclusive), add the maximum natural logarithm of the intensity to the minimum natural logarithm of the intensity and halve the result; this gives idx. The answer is 1.97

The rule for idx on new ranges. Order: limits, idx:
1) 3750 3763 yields 1.88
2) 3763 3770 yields 1.86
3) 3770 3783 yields 1.83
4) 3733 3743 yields 1.86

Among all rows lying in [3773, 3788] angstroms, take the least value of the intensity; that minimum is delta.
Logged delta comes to 5.63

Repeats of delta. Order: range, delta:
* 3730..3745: 6.056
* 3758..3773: 6.226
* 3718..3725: 6.608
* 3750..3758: 6.446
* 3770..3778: 6.128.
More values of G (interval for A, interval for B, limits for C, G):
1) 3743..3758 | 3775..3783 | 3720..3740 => 12.3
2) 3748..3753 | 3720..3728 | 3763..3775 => 15.6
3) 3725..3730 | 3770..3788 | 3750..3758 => 15.1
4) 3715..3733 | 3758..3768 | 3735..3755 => 15.4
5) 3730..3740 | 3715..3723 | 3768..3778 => 15.5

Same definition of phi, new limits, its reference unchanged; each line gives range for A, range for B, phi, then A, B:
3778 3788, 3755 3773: 0.2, -0.14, 0.1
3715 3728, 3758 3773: 0.1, 0.00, 0.1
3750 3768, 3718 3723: -0.3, 0.09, -0.2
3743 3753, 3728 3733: 1.0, -0.10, 0.9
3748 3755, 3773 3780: 0.0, -0.01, 0.0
